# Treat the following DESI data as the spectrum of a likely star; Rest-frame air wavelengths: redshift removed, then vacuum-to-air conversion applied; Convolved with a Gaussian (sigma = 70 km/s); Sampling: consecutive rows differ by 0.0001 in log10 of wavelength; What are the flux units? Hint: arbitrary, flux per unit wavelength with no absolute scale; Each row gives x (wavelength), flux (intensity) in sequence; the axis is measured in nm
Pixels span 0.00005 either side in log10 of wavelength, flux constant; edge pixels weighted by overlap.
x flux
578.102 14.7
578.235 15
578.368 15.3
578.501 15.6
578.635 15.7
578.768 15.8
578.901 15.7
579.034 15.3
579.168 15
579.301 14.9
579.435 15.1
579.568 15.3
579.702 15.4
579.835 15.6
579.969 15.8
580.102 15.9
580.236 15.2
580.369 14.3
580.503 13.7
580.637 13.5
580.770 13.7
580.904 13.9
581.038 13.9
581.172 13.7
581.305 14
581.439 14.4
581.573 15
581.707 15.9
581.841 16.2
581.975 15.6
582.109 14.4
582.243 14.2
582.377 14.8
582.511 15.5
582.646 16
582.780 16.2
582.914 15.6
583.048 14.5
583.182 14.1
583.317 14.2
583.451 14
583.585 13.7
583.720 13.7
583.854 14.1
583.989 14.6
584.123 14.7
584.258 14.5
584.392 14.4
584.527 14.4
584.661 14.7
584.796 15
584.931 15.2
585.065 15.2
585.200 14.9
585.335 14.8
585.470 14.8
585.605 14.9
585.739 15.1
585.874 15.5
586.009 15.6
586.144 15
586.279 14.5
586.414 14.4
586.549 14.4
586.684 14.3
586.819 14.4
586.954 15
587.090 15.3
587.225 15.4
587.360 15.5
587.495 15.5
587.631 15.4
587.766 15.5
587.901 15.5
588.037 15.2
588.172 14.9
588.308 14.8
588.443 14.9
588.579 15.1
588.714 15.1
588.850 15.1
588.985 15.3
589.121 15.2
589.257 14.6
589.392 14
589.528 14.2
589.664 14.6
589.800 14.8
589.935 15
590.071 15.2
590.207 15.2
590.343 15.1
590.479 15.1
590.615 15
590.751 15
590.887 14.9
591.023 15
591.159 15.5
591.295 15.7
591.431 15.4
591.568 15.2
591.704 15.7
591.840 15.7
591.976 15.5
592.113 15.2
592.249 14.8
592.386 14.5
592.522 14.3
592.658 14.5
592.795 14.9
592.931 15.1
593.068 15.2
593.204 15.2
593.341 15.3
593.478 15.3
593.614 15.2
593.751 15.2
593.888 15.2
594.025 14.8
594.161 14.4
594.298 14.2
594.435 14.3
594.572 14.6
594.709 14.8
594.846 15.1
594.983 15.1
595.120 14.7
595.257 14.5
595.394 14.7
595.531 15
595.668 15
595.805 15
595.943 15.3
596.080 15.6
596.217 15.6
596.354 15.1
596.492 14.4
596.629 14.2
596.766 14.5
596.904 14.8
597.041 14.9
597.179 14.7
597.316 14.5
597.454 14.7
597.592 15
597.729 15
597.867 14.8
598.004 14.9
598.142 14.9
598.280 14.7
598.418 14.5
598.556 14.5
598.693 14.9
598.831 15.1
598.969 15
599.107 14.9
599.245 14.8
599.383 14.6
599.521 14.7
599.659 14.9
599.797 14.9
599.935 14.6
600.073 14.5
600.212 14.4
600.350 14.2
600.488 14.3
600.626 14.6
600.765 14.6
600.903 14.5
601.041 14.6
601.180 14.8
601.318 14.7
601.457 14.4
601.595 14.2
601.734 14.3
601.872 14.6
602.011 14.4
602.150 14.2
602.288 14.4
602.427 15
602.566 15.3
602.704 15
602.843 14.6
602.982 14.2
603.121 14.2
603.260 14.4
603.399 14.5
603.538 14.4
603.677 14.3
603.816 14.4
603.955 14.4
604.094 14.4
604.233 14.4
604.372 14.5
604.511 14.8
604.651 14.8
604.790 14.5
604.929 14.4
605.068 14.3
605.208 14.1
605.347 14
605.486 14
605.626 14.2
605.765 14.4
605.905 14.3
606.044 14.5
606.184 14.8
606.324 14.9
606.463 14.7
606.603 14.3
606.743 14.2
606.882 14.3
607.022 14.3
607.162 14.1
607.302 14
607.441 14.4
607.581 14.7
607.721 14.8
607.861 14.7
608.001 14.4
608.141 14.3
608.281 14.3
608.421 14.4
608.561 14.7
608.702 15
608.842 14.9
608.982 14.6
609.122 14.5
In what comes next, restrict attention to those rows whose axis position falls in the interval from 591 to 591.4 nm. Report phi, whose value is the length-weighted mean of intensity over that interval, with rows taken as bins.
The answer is 15.5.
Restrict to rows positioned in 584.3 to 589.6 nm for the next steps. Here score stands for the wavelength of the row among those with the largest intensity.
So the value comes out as 586.009 nm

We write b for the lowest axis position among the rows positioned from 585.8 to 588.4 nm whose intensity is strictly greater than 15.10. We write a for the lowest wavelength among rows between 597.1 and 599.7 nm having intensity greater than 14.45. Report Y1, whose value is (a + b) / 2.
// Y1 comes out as 591.53 nm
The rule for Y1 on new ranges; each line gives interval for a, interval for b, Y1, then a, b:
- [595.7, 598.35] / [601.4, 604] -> 599.19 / 595.805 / 602.566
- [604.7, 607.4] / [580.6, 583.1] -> 593.25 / 604.790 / 581.707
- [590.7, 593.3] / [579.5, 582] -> 585.16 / 590.751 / 579.568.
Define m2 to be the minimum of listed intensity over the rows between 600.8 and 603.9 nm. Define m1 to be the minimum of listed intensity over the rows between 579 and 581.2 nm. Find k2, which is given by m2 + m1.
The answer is 27.7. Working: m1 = 13.5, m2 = 14.2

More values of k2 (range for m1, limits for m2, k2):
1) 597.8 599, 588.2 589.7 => 28.5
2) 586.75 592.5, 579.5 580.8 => 27.5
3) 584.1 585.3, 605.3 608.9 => 28.4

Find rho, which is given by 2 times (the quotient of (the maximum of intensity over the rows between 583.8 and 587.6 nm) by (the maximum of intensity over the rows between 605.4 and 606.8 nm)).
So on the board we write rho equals 2.09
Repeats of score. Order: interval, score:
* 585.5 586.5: 586.009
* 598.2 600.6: 598.831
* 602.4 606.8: 602.566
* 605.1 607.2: 606.324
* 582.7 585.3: 582.780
